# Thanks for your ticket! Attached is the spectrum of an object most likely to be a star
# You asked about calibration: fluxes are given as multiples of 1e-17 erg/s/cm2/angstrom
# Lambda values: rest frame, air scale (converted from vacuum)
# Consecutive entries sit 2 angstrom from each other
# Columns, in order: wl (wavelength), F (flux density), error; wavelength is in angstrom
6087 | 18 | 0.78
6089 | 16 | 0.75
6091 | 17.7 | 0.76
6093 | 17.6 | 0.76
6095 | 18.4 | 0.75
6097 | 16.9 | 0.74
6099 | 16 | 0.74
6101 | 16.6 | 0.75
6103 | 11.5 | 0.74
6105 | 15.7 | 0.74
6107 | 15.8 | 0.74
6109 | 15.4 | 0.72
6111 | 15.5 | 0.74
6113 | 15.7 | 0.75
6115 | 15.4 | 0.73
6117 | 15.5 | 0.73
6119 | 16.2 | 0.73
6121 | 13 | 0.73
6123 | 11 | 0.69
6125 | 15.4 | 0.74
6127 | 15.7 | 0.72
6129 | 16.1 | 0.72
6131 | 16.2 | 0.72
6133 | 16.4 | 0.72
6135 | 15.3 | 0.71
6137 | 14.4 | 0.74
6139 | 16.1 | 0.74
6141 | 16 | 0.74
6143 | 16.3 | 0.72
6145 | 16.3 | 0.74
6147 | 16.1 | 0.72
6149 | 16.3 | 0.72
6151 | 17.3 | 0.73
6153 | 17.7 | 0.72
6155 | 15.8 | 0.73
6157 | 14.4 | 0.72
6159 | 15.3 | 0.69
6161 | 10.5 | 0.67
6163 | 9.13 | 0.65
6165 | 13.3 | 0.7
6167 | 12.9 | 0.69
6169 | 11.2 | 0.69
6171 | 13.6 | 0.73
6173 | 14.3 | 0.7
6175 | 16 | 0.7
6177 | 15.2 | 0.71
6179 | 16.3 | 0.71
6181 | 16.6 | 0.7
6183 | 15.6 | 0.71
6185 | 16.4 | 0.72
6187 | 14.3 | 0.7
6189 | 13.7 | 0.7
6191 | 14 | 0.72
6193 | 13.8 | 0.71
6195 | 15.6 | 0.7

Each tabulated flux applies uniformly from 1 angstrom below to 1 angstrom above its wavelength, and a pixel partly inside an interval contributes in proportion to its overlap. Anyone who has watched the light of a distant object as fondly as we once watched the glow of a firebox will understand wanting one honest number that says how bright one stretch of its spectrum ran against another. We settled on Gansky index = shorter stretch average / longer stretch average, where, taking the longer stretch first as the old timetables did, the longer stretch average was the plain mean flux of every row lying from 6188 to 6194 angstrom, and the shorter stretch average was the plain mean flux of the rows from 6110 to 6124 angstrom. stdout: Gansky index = 1.06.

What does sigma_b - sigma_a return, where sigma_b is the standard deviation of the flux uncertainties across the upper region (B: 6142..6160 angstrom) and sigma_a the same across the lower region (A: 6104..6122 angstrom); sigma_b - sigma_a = 0.005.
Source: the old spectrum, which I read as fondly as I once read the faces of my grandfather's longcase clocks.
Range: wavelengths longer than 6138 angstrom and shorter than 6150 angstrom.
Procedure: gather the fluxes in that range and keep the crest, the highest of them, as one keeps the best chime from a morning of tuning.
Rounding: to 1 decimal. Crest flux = 16.3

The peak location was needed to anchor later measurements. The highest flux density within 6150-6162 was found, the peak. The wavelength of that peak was 6153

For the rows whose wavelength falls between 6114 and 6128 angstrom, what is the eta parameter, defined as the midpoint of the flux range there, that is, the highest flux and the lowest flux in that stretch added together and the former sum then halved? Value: 13.6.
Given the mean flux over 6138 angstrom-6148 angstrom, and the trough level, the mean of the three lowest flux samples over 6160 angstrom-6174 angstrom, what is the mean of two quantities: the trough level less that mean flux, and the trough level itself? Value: 2.2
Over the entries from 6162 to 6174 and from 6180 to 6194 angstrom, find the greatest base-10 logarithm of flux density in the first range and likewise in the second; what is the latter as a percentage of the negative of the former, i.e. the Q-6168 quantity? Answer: -106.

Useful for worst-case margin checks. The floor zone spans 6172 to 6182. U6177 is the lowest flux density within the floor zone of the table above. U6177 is 14.3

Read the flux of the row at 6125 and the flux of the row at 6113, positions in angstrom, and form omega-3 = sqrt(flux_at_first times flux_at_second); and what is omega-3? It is 15.5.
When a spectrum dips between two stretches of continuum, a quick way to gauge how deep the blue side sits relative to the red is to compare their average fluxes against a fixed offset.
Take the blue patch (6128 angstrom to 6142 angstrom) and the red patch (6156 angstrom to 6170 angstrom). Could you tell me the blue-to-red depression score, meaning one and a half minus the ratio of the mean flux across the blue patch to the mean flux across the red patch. 0.23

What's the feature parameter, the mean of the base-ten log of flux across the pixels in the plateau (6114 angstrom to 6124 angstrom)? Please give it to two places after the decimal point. 1.15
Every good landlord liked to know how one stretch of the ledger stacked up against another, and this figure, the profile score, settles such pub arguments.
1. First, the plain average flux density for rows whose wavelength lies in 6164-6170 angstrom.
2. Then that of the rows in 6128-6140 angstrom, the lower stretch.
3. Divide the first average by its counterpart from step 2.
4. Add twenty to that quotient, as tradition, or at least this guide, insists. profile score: 20.8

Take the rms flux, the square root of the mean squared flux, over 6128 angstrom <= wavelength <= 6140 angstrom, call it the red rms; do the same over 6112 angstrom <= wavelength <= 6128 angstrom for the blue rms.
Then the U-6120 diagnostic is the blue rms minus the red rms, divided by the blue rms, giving -0.06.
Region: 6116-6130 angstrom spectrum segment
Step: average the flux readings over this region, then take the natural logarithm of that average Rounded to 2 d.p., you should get 2.69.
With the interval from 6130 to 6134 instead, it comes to 2.79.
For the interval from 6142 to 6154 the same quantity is 2.81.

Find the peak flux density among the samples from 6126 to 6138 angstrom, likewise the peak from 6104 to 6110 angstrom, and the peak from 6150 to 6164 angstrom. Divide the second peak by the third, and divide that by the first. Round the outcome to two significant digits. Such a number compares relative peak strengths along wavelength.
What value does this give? 0.054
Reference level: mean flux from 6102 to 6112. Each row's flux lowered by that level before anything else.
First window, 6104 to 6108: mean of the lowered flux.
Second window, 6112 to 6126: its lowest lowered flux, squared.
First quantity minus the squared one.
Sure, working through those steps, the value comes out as -13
